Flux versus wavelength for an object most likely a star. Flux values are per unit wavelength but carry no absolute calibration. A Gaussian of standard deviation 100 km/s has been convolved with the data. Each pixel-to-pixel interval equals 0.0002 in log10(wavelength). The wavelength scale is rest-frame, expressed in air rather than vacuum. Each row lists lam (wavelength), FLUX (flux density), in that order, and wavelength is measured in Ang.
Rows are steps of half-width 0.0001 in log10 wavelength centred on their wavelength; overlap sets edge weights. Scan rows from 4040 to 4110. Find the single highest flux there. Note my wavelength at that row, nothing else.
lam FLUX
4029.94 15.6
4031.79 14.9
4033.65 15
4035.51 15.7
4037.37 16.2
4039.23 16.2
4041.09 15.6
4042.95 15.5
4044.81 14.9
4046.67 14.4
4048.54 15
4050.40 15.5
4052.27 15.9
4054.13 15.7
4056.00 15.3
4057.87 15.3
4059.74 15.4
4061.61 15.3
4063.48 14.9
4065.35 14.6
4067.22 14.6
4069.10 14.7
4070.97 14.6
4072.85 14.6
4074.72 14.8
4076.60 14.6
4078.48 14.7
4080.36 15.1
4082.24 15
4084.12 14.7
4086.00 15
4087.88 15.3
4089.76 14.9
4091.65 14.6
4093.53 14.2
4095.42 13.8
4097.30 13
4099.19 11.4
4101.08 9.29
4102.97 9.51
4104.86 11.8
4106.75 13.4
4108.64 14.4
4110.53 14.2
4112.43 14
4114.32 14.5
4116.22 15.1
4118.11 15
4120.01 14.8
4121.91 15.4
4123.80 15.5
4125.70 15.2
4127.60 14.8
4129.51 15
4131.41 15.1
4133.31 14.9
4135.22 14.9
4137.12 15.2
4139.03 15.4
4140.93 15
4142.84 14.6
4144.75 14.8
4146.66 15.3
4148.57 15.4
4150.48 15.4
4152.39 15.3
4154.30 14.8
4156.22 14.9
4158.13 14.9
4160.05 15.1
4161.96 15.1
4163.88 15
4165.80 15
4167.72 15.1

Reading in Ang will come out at 4052.27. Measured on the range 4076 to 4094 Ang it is 4087.88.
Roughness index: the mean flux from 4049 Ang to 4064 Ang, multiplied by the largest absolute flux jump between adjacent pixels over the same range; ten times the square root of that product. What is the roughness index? 24.8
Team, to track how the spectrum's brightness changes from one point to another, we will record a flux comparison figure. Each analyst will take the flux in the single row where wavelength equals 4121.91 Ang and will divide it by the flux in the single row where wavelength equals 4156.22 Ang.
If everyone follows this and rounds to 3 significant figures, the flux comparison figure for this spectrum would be 1.03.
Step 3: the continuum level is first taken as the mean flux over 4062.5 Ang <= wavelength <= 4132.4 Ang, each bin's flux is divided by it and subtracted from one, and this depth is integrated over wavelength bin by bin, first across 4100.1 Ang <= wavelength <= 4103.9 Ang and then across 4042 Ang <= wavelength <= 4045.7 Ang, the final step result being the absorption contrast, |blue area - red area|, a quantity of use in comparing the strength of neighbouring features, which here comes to 1.54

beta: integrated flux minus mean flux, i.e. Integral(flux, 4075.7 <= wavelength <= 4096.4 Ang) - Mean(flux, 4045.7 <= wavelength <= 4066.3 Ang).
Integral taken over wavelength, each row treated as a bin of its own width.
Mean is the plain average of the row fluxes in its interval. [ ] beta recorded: 289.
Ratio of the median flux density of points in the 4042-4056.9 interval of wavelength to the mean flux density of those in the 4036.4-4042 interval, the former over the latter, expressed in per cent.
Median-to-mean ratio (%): 96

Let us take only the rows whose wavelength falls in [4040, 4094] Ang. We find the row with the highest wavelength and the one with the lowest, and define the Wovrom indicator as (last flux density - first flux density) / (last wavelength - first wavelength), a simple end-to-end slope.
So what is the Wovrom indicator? -0.03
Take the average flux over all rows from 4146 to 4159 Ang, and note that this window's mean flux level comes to 15.1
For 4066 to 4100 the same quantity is 14.4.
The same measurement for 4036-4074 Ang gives 15.2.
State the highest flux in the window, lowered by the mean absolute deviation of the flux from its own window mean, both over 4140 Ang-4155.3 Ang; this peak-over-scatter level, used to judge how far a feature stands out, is 15.1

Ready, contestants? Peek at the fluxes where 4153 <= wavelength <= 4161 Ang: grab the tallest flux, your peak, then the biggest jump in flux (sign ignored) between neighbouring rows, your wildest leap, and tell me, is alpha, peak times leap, 3.0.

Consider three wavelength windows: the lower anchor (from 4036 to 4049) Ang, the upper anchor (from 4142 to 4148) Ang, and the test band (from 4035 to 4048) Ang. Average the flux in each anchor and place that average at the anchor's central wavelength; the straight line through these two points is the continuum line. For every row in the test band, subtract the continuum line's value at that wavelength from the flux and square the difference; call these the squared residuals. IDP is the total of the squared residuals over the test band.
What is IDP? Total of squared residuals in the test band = 2.5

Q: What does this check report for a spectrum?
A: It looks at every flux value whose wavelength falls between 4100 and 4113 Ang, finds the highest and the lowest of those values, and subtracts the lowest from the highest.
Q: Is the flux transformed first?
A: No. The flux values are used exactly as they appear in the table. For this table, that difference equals 5.1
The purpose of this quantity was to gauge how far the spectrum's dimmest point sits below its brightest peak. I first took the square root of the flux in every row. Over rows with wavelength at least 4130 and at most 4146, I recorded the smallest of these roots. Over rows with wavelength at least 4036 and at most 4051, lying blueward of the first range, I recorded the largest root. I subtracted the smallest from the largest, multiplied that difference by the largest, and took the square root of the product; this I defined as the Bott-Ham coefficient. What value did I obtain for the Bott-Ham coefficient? 0.9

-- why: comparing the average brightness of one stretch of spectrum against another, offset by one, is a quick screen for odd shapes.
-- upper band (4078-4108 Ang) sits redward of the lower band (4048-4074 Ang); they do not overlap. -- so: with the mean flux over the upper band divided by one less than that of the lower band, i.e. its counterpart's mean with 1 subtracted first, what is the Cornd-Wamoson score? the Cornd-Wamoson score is 0.96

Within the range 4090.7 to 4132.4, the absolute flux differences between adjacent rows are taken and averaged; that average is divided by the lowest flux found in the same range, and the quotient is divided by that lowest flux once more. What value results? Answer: 0.0077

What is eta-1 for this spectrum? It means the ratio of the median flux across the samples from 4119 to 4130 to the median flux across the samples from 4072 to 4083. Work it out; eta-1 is 1.02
